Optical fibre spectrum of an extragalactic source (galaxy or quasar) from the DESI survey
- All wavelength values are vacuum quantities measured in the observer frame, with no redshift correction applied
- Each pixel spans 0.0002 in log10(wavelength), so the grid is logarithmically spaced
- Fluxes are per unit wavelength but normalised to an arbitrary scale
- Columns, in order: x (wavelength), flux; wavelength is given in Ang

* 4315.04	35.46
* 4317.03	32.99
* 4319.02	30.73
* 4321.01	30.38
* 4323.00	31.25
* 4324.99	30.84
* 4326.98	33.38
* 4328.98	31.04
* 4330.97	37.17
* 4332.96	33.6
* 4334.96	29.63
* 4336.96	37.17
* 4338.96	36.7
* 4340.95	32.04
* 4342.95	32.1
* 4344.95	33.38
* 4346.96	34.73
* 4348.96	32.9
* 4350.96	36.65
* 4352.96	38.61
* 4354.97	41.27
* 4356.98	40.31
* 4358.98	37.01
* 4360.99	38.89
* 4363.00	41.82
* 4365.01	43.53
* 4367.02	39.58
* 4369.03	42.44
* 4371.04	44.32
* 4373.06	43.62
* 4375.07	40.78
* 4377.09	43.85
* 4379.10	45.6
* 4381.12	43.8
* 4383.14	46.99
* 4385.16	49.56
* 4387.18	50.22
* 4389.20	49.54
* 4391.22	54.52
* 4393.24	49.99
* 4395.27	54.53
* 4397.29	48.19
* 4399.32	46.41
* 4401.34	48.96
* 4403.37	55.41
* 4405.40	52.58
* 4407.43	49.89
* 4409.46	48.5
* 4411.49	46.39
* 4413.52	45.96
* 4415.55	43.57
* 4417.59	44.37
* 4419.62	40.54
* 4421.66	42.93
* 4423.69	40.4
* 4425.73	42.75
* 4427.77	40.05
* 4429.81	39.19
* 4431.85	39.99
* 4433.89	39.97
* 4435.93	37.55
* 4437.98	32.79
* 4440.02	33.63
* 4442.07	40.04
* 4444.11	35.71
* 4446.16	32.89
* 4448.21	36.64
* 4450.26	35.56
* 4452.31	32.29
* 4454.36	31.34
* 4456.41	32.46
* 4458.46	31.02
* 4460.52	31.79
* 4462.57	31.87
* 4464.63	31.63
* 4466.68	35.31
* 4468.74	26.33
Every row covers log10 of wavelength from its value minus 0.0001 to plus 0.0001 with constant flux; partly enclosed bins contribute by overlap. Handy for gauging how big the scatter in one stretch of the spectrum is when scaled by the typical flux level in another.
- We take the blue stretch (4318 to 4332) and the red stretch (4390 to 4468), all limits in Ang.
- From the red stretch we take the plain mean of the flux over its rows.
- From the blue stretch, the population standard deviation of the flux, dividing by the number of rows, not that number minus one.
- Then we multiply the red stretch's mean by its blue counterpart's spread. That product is 92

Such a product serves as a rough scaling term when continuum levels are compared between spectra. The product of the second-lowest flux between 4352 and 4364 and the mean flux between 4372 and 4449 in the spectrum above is 1705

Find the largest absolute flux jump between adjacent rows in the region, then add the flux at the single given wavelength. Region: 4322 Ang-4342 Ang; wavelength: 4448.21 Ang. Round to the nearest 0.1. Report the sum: 44.2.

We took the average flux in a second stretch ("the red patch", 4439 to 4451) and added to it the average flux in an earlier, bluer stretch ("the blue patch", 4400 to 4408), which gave 87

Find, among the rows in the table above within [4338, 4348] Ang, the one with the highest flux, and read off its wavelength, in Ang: 4338.96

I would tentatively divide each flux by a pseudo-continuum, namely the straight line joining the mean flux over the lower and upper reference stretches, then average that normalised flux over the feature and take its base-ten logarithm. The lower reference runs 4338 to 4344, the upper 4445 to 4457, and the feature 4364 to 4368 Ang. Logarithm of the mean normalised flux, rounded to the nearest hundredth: 0.09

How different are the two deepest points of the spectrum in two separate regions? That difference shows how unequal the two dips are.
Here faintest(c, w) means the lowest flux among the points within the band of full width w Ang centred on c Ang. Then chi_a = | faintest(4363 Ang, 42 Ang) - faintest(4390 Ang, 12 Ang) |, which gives 17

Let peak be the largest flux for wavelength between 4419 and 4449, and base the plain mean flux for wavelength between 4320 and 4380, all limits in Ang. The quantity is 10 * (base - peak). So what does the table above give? -58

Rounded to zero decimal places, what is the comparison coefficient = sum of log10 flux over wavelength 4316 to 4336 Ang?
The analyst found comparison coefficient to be 15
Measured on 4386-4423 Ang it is 30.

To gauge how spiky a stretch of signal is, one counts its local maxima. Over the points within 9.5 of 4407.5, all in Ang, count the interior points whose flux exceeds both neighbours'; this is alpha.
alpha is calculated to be 1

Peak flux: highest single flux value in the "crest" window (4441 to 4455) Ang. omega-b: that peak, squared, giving 1603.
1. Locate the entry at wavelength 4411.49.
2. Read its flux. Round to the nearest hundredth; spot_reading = 46.39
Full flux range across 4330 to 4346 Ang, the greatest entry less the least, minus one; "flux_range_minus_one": 6.5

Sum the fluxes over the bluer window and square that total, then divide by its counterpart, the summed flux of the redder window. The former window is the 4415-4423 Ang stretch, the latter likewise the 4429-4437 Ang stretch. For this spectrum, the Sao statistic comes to 188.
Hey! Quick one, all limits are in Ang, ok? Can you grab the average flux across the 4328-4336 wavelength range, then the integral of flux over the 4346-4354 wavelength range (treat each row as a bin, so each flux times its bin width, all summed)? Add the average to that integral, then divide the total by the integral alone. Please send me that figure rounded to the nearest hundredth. 1.11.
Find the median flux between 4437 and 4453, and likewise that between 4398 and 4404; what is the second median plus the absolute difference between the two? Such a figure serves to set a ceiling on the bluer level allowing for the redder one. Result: 63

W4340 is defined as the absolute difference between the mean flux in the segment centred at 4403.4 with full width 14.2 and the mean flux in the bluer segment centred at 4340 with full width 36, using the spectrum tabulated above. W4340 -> 15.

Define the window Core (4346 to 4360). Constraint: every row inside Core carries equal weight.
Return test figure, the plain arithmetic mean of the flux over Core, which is 37.4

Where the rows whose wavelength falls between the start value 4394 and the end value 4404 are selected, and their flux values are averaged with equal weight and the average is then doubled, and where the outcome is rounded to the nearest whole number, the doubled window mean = 101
